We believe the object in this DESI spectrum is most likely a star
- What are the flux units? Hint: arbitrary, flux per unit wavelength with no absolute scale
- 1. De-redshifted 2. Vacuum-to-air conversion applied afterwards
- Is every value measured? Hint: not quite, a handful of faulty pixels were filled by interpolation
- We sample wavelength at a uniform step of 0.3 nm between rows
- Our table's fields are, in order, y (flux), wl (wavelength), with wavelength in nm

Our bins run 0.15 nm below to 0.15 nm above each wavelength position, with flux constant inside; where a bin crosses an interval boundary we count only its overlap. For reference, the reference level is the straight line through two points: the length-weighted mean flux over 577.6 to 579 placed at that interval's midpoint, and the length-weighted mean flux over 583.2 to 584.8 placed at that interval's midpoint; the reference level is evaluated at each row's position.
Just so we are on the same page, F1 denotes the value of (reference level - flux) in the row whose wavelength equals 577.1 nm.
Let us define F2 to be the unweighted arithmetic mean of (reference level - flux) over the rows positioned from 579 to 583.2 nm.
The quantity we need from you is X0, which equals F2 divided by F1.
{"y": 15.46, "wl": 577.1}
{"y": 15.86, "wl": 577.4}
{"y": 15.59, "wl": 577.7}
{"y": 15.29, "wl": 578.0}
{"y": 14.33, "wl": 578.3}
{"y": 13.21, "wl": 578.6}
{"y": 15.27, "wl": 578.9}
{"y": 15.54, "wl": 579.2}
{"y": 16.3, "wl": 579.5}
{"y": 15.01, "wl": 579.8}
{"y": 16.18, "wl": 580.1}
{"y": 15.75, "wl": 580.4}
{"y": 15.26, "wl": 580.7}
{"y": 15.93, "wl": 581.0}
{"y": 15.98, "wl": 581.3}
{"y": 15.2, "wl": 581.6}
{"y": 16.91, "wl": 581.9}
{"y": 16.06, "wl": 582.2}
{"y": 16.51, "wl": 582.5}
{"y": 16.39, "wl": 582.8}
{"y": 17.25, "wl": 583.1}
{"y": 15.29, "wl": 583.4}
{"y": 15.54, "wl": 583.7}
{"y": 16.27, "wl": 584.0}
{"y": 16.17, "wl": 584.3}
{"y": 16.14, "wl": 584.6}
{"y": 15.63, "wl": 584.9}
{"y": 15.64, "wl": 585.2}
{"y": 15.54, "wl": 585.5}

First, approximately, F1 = -1.0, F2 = -0.72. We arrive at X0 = 0.70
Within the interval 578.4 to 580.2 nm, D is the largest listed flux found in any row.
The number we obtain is 16.3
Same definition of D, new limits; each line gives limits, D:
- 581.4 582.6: 16.91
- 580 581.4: 16.18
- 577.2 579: 15.86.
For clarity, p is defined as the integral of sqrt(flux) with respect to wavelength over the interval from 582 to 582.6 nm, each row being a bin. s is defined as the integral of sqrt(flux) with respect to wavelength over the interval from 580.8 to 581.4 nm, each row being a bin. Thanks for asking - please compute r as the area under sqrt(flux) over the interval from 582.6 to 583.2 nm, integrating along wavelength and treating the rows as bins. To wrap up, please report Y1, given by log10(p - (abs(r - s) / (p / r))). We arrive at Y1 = 0.373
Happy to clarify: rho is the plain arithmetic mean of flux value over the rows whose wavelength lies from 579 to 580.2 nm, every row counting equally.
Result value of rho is 15.8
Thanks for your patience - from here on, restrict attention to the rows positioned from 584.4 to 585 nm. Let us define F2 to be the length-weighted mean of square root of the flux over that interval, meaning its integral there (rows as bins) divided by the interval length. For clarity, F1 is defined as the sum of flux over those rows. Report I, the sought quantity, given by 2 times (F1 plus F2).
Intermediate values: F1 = 31.8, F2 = 3.99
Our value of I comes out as 71.5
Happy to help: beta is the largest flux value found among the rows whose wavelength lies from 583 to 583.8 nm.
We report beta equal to 17.25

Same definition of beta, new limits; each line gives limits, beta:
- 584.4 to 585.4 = 16.14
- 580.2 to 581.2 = 15.93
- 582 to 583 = 16.51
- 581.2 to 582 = 16.91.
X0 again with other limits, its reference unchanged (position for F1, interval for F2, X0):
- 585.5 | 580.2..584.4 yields -0.68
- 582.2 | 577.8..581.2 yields 0.63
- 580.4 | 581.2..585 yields 0.62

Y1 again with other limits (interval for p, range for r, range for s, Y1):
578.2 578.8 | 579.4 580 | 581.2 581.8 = 0.348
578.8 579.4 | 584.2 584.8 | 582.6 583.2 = 0.364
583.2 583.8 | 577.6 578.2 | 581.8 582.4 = 0.358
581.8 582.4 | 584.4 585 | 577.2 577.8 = 0.383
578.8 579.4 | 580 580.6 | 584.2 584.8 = 0.370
